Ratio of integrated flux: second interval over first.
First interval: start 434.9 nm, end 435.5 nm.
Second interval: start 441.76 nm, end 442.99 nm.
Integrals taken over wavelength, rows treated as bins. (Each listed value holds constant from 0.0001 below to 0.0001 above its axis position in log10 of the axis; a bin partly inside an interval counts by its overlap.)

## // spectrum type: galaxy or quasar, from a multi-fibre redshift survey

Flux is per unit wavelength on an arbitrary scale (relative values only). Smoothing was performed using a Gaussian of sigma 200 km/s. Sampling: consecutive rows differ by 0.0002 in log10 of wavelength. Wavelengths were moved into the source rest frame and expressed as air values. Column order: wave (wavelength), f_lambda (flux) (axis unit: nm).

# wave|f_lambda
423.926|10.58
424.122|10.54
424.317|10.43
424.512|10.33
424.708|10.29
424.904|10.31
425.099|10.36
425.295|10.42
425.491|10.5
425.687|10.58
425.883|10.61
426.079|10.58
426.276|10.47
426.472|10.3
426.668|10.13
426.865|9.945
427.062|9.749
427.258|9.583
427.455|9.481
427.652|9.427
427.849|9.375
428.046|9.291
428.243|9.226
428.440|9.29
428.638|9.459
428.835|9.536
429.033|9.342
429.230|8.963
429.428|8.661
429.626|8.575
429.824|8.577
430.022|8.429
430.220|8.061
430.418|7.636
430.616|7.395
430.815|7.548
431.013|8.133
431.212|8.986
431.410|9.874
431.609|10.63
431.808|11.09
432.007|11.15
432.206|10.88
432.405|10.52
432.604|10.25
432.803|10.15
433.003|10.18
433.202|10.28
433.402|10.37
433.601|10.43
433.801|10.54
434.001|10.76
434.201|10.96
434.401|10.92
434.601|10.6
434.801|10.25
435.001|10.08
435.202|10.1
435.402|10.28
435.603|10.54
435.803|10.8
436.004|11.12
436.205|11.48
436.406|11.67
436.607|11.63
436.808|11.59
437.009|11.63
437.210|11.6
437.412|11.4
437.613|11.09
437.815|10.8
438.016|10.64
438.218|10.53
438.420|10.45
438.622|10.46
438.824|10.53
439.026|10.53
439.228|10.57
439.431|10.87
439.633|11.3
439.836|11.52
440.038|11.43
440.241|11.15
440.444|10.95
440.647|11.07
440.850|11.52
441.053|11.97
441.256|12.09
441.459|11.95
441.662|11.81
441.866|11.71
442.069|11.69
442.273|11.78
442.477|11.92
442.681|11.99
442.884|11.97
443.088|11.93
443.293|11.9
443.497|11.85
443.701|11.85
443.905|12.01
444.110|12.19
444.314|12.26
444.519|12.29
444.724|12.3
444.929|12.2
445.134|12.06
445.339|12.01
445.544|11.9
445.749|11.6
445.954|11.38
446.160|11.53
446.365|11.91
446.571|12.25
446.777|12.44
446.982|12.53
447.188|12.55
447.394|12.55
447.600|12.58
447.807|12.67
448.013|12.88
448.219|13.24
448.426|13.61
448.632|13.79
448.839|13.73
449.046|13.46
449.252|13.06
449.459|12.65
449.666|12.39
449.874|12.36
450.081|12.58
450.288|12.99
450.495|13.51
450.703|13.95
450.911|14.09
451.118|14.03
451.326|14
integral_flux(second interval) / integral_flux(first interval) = 2.4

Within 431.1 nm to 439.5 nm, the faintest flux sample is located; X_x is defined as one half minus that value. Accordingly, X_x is -8.5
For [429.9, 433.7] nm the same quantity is -6.9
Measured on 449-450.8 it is -11.9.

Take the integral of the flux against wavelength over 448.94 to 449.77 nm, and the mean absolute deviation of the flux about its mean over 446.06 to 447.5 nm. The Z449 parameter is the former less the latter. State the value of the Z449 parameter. 10.4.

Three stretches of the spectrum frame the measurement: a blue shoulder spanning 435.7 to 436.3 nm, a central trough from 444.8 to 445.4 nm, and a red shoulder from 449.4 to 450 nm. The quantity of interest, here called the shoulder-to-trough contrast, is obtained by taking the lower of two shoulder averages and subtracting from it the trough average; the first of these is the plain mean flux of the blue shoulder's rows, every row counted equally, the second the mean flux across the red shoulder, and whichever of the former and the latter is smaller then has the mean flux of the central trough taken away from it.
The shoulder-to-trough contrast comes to -1.0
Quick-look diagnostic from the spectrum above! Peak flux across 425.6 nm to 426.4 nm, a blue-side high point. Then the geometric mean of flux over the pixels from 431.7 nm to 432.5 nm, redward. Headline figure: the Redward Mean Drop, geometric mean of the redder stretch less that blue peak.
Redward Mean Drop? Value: 0.3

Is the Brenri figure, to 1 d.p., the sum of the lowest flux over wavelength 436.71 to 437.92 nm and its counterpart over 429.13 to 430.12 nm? 19.2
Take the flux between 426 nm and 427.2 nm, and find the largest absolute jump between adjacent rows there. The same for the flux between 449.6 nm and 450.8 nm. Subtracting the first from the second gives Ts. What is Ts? 0.32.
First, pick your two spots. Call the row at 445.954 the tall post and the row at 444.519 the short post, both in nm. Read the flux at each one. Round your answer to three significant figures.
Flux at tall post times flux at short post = 140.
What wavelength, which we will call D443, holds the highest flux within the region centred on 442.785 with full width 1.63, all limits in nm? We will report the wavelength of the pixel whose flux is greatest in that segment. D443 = 442.681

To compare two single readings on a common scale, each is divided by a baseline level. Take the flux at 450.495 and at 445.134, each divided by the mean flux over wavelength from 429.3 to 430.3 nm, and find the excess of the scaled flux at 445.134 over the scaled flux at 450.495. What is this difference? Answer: -0.17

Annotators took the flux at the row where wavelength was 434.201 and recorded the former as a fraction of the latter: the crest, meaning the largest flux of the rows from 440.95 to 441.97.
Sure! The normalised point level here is 0.91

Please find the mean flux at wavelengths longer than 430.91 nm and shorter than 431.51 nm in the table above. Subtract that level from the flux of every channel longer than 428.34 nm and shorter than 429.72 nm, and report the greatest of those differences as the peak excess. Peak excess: 0.5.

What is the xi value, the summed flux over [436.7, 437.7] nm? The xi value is 57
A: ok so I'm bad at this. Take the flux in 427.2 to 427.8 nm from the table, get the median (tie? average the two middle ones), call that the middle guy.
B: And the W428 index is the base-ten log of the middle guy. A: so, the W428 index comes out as 0.98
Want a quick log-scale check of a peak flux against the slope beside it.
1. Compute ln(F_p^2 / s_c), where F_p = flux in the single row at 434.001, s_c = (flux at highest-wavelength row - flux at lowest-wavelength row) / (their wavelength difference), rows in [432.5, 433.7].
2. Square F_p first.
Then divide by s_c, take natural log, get 6.5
